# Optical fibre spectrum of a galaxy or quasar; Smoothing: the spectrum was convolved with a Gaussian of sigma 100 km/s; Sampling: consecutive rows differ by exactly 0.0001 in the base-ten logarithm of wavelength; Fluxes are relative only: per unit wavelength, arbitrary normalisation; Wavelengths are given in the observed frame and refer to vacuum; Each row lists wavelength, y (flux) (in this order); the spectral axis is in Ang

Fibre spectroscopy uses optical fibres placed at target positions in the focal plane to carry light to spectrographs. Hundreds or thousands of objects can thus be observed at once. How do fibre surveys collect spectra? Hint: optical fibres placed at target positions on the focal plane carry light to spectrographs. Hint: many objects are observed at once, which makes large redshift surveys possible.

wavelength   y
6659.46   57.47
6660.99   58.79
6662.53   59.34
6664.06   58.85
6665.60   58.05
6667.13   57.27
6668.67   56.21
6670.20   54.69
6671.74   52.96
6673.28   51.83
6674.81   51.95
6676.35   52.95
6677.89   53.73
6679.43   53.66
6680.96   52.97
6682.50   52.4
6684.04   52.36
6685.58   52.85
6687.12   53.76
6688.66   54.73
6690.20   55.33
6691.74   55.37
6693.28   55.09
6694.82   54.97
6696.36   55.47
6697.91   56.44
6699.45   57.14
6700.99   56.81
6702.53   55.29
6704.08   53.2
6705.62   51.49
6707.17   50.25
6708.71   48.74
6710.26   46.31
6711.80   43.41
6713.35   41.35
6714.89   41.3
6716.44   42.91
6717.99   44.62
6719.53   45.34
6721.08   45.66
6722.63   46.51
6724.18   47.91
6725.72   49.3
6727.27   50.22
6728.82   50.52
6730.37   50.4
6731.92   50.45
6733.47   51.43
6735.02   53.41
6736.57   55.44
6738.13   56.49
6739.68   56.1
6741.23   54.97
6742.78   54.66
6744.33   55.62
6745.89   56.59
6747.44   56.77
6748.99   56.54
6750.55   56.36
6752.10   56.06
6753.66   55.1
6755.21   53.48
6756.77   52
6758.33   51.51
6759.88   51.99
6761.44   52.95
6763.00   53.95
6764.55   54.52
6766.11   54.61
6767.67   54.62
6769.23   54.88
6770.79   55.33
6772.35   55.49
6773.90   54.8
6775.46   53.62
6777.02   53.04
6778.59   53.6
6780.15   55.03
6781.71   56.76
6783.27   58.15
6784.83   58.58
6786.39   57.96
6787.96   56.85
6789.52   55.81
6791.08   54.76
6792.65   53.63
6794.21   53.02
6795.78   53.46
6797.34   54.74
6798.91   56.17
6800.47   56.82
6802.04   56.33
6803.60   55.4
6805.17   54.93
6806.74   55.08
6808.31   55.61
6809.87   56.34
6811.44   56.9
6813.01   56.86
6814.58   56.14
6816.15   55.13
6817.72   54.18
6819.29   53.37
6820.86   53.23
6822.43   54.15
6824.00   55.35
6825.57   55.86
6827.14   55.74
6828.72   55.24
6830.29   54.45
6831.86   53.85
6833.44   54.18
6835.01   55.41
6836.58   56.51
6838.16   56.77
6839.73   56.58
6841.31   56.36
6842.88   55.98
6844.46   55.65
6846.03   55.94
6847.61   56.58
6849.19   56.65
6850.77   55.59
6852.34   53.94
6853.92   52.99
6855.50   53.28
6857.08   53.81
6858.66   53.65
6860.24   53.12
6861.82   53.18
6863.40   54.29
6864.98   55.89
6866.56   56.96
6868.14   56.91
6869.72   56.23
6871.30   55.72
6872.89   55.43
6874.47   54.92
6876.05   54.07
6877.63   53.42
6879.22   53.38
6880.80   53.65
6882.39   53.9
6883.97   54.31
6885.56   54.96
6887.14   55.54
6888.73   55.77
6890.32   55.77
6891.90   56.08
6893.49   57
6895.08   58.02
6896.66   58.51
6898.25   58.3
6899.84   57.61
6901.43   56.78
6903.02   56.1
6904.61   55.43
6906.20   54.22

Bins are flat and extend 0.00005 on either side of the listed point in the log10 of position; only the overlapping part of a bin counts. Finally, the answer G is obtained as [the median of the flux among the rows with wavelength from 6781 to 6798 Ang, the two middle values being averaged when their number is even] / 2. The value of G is 27.9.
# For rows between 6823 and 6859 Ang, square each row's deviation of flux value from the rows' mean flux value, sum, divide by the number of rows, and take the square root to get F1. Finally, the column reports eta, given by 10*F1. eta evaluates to 12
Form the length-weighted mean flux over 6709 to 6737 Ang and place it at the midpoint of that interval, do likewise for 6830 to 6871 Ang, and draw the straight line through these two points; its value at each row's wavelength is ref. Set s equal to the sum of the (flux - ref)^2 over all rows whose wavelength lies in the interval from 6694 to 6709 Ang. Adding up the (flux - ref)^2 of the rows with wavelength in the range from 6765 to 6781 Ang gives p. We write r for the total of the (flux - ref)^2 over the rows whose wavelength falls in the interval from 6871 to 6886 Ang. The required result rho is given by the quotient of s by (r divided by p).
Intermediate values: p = 166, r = 72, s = 690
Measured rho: 1584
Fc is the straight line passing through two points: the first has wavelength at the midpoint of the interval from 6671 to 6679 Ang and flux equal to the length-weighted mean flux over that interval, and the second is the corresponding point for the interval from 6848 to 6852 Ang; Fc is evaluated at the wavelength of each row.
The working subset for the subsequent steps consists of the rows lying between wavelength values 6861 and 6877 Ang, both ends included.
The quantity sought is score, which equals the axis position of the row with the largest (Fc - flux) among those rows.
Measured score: 6861.82 Ang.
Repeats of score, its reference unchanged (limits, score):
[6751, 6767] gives 6758.33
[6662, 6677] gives 6673.28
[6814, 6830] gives 6820.86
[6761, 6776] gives 6761.44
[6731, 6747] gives 6731.92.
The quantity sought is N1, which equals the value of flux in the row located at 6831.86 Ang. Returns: 53.85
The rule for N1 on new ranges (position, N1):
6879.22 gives 53.38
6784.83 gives 58.58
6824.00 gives 55.35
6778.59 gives 53.6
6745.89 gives 56.59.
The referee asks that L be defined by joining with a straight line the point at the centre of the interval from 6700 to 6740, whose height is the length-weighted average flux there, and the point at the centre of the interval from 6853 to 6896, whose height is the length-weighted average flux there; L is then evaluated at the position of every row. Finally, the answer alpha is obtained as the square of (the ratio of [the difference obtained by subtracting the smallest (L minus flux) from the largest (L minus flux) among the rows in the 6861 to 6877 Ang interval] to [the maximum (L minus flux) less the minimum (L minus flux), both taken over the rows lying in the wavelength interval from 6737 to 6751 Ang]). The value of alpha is 3.3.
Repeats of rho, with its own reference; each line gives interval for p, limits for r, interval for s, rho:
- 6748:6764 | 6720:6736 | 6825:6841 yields 91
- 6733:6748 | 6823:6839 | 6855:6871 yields 560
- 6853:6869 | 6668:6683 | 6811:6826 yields 3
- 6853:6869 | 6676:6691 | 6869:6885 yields 3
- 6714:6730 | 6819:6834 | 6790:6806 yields 545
